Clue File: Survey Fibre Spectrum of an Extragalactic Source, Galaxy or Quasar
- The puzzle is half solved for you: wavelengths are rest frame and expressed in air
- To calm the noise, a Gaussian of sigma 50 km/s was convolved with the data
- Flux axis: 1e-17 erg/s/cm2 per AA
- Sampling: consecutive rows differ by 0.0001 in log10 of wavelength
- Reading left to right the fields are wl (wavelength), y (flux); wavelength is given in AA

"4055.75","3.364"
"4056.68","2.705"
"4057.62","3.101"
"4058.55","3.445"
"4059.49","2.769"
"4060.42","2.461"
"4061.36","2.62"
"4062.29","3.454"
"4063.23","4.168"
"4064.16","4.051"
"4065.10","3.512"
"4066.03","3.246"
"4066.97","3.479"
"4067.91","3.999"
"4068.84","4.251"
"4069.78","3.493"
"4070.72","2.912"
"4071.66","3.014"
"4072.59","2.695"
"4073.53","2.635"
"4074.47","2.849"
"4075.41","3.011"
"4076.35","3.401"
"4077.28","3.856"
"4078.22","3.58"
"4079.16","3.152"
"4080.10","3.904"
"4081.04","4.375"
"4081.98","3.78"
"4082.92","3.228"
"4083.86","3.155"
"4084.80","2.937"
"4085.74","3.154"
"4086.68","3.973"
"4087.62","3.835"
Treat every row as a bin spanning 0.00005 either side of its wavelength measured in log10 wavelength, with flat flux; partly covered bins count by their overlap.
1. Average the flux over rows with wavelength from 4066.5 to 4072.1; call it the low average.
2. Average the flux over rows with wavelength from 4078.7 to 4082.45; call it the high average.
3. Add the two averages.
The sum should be 7.3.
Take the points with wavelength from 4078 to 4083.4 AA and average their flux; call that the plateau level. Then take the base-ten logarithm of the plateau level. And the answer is 0.565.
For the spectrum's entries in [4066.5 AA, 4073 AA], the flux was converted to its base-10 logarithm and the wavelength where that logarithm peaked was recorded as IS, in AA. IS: 4068.84 AA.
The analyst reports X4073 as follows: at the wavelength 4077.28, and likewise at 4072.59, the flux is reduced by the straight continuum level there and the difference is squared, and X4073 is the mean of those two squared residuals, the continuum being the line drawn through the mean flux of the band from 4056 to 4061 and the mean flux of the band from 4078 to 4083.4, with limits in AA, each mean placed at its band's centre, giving 0.29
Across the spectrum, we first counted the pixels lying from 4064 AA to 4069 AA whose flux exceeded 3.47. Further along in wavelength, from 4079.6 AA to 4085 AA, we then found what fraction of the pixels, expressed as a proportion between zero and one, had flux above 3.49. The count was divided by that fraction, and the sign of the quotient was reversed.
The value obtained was -10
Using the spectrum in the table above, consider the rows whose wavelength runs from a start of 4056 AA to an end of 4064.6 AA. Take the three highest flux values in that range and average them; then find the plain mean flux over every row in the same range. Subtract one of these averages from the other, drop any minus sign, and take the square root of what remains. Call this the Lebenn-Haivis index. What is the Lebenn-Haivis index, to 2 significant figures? 0.83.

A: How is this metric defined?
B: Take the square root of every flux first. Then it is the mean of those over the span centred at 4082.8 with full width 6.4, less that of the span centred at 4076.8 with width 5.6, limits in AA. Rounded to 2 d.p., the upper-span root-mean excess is 0.05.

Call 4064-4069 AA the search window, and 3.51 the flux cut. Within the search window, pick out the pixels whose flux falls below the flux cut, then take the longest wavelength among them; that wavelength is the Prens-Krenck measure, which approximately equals 4066.97 AA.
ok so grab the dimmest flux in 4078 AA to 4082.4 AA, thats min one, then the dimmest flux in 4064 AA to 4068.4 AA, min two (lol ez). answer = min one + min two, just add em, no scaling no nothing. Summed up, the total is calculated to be 6.40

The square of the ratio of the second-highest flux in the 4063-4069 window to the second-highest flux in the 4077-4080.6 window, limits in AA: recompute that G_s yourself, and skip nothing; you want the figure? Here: 1.2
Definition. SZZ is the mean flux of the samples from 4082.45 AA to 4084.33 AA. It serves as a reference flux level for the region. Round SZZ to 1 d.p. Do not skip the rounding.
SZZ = 3.2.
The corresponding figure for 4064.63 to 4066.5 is 3.4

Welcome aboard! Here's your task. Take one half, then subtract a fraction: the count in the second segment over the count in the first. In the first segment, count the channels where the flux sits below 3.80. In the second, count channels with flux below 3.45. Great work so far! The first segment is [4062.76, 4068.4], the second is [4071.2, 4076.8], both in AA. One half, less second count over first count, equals -1.5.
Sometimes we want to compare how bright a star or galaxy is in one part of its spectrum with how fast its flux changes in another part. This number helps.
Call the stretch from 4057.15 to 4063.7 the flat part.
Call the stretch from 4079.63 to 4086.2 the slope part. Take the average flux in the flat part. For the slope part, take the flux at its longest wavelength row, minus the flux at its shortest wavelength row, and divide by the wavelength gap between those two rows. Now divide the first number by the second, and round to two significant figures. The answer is -24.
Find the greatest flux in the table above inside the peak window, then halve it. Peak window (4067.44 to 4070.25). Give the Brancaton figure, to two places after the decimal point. 2.13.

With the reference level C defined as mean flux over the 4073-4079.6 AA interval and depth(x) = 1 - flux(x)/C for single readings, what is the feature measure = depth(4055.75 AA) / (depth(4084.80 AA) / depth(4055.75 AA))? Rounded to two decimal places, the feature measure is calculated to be 0.03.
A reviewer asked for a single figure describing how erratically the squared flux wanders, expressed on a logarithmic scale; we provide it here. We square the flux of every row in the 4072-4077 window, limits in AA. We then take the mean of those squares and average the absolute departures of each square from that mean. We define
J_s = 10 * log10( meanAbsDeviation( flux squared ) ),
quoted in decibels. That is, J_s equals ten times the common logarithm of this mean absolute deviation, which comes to 1.4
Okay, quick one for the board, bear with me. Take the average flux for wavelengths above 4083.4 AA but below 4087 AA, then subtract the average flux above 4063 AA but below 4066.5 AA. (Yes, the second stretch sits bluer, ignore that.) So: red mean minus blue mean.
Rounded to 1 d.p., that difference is -0.4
